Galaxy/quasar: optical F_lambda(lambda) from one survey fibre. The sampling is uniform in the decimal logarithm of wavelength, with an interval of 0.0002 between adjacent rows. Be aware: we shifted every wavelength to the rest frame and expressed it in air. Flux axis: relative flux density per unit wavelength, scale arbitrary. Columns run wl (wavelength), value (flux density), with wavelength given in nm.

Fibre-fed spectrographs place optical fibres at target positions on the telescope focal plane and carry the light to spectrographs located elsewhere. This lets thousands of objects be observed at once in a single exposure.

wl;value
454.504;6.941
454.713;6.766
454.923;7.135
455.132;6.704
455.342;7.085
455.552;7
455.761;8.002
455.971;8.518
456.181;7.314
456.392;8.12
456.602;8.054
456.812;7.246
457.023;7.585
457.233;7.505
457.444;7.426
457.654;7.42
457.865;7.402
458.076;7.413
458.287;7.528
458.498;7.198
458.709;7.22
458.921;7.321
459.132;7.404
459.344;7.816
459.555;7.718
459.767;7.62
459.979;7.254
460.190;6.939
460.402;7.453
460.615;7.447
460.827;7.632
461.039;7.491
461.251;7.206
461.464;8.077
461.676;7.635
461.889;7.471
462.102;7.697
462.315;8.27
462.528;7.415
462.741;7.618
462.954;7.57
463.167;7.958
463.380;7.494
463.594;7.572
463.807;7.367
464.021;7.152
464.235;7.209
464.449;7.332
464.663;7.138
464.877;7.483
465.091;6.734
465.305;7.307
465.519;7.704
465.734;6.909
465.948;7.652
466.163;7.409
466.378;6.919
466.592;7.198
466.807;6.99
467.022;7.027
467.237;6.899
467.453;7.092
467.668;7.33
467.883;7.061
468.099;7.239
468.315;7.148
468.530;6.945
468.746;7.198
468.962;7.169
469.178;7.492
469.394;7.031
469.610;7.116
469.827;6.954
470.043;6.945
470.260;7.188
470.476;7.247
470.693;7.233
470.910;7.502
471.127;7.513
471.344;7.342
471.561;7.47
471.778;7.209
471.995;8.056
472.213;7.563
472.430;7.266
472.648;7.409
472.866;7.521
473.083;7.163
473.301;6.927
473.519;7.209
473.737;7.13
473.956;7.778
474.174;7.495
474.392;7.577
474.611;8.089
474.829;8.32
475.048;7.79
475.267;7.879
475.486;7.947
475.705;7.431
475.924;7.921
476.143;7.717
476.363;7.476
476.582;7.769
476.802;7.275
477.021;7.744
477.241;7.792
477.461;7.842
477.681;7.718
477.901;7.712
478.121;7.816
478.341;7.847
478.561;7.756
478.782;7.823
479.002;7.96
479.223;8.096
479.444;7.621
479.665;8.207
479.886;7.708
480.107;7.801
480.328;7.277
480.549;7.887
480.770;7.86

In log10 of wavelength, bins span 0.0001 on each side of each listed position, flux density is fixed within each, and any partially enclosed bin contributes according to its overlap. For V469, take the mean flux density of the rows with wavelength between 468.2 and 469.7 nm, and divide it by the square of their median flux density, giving 0.140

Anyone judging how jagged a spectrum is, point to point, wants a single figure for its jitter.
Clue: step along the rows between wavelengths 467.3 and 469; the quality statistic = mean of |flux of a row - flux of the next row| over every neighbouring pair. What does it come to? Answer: 0.18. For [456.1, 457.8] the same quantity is 0.31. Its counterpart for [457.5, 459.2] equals 0.10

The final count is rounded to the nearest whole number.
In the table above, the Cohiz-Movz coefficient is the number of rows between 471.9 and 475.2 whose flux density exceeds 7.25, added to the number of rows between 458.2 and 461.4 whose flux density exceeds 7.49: 17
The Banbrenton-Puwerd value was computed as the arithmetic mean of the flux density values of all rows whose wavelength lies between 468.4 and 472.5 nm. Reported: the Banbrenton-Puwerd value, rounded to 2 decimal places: 7.29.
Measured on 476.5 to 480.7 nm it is 7.77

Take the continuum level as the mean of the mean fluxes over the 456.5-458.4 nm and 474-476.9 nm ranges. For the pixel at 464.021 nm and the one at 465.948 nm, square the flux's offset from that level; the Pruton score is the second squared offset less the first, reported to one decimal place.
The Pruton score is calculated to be -0.2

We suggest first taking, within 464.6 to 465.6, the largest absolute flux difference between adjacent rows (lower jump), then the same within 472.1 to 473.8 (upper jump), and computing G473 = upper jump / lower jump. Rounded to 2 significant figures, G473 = 0.48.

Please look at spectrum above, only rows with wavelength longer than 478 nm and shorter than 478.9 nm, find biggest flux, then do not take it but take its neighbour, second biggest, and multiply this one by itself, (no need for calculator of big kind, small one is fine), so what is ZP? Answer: 61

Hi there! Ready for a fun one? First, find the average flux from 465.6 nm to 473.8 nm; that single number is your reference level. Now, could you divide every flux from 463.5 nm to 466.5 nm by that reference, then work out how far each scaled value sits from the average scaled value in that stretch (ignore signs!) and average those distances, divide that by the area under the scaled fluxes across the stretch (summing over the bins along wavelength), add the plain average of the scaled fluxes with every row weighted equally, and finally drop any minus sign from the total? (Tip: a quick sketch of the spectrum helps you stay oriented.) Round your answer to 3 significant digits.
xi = 1.02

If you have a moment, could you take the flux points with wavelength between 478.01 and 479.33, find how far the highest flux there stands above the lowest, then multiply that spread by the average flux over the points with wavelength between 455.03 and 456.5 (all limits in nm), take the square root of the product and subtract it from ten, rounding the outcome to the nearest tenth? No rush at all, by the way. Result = 8.4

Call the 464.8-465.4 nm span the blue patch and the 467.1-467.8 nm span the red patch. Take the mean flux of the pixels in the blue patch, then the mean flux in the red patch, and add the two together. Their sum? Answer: 14.3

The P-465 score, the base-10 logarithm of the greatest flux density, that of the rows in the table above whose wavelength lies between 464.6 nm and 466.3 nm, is 0.887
